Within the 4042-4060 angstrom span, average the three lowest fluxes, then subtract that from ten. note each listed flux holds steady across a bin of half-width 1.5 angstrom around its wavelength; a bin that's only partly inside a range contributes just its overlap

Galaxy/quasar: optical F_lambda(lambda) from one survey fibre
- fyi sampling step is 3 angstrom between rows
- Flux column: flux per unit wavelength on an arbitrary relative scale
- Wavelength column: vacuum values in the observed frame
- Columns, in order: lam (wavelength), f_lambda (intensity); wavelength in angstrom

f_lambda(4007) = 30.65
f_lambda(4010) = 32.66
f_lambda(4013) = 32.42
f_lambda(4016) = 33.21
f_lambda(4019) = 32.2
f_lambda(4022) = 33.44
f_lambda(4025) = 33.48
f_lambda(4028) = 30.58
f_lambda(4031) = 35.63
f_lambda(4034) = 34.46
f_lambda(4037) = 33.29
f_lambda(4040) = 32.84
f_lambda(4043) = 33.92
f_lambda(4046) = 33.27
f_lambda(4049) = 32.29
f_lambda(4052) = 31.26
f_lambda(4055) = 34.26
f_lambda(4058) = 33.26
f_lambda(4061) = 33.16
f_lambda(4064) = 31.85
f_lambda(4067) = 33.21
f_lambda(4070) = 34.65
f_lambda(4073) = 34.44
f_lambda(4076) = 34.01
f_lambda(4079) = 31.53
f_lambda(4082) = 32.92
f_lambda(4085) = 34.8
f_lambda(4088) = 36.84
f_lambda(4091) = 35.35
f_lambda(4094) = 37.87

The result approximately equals -22.3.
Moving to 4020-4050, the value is -21.9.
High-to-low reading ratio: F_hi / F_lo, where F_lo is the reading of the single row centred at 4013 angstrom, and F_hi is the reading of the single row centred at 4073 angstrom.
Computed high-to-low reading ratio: 1.06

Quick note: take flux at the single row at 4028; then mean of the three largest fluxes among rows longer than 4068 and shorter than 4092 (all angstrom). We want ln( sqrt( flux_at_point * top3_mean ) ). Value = 3.50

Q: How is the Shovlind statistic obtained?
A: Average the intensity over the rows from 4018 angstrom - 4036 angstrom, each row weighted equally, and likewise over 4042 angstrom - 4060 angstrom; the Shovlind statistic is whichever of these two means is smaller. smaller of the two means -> 33.0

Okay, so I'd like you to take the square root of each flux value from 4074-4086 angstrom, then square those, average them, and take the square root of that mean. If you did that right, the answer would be 5.772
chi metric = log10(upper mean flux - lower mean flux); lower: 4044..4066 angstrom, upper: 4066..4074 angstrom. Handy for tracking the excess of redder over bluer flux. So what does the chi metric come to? 0.13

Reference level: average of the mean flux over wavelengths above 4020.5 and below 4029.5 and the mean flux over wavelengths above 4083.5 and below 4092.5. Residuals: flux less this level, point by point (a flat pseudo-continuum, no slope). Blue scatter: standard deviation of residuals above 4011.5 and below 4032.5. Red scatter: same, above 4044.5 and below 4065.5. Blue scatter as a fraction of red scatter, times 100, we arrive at 151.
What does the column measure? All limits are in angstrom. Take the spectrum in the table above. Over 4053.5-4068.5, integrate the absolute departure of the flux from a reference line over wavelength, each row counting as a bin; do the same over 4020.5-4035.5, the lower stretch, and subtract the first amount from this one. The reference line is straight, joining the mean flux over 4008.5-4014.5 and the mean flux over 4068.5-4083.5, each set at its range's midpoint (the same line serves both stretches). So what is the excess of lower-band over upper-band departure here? 16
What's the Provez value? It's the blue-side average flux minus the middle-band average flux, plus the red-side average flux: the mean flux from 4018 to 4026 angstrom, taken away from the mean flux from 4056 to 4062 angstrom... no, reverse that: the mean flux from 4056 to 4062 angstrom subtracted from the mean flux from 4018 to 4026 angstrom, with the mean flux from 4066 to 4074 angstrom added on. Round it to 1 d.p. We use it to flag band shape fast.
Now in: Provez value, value 33.9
